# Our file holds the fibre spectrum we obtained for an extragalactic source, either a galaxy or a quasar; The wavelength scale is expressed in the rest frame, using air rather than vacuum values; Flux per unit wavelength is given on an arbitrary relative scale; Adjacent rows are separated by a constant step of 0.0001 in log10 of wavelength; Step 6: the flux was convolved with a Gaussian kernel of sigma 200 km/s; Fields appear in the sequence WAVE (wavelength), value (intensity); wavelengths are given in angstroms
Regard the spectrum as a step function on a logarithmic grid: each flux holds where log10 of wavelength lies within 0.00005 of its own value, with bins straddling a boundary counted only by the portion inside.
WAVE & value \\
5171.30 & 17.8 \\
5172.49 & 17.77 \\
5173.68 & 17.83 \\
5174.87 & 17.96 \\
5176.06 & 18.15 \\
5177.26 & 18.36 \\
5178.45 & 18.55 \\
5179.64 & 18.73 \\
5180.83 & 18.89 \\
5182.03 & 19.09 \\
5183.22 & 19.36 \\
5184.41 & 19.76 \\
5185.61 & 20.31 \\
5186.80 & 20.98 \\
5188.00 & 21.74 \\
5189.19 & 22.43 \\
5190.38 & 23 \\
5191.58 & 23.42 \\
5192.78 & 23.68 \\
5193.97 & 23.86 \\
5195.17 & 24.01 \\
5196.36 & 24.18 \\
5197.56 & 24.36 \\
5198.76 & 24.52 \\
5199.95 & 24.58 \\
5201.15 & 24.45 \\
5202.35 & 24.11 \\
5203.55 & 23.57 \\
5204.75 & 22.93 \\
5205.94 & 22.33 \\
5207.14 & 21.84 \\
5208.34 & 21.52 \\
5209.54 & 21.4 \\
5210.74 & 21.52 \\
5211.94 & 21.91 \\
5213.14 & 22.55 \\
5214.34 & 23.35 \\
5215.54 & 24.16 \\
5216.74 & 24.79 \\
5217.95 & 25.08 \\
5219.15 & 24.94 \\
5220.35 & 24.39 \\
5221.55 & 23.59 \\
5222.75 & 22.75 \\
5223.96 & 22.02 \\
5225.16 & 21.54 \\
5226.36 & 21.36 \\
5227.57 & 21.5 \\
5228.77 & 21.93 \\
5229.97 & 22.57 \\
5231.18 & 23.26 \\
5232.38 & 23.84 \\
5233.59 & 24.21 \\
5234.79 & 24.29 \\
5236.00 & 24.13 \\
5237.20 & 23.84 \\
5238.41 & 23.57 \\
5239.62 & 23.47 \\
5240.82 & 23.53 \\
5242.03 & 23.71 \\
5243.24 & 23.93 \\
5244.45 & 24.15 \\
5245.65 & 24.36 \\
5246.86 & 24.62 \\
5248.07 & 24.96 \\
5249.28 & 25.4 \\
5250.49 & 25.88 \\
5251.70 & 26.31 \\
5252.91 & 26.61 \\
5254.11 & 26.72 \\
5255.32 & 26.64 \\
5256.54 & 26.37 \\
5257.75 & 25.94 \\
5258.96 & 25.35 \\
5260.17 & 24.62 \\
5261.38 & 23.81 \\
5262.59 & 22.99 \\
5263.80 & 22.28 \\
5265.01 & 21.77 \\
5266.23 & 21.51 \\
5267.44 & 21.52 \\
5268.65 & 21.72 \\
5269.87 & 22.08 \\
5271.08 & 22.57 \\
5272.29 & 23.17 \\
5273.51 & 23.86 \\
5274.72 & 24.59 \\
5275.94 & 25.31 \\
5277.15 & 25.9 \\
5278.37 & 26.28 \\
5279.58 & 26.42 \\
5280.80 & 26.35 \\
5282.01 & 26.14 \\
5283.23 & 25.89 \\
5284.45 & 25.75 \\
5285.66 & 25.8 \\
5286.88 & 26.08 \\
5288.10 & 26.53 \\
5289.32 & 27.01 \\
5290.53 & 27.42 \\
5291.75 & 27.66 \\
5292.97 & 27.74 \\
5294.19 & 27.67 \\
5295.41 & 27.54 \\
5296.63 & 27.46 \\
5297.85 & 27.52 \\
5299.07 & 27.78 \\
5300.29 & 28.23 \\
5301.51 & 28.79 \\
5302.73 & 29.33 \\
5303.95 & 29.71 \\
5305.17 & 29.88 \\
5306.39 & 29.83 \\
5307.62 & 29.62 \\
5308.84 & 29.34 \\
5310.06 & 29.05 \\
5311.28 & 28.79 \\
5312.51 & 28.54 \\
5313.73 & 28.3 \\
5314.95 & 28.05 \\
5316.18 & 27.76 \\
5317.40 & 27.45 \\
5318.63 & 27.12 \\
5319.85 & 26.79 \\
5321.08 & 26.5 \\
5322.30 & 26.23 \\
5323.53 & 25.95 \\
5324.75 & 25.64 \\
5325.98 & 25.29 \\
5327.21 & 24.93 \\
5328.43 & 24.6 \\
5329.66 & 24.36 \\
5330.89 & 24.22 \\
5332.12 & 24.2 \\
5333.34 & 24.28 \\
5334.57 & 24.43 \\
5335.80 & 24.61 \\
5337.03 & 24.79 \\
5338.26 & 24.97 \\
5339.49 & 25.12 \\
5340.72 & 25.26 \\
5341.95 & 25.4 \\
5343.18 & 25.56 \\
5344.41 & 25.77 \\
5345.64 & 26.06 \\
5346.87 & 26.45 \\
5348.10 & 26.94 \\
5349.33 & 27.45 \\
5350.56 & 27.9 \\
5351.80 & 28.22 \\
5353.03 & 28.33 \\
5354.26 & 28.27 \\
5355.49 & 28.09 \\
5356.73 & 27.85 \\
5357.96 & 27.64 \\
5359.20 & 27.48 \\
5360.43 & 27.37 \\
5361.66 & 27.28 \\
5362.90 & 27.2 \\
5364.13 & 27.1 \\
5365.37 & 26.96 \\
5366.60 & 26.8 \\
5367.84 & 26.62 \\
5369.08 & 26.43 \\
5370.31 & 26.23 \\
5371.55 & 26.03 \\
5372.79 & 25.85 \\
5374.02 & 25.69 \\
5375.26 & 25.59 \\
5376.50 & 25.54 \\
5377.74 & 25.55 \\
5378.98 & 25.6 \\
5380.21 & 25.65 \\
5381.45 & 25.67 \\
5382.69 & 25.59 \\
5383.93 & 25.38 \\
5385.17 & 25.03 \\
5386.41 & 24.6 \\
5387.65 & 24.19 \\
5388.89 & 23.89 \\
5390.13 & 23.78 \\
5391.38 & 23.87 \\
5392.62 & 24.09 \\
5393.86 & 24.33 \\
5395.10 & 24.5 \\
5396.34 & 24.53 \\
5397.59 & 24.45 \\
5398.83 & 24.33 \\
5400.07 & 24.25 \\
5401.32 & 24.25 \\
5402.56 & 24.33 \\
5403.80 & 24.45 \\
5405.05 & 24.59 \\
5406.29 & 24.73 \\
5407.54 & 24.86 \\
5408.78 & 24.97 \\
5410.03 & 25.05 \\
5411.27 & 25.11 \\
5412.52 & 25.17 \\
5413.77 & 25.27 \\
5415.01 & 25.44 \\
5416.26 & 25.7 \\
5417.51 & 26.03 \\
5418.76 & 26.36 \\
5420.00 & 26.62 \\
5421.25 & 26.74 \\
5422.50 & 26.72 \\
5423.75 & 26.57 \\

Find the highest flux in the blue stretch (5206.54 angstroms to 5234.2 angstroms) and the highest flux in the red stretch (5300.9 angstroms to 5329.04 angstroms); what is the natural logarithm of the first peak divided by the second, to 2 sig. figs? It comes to -0.18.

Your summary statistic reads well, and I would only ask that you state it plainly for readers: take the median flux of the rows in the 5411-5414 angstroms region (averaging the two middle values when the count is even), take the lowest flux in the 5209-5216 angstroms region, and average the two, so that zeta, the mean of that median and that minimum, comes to 23.3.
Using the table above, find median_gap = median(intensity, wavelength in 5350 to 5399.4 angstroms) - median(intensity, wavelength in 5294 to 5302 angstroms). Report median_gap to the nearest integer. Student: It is -2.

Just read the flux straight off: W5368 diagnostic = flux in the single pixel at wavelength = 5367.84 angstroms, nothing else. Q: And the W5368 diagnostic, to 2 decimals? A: 26.62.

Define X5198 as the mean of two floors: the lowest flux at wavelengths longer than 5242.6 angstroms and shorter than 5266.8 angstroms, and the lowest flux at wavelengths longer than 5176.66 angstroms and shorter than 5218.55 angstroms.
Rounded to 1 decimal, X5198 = 19.9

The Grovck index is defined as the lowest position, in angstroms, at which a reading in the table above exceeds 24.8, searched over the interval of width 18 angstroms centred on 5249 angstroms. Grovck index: 5248.07 angstroms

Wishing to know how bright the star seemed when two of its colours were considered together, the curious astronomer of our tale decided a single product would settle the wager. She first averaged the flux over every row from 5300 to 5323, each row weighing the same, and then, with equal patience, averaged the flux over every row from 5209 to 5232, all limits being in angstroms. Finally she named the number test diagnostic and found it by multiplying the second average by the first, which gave 649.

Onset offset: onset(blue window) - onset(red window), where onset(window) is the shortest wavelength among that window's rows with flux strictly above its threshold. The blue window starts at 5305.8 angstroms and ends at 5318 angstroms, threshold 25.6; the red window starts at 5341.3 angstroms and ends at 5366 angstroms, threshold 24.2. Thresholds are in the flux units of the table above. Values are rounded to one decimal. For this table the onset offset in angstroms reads -35.6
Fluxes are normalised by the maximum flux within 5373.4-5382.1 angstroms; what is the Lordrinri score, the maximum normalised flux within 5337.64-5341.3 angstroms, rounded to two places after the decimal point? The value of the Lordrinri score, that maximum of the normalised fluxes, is 0.98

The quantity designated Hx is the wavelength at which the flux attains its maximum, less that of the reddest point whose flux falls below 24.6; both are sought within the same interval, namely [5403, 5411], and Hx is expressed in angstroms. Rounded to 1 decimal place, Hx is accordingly 5.0 angstroms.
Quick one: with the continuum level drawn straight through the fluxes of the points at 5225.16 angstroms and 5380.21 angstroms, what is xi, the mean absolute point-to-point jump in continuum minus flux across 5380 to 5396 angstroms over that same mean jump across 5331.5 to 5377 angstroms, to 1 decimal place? 1.2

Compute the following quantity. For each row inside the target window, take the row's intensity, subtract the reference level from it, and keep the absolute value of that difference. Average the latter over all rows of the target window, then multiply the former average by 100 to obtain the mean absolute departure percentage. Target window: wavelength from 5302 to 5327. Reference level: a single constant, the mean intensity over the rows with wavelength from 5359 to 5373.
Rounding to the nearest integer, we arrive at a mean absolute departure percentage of 161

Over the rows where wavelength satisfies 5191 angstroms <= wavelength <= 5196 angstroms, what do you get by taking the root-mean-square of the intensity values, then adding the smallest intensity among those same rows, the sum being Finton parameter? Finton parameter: 47.2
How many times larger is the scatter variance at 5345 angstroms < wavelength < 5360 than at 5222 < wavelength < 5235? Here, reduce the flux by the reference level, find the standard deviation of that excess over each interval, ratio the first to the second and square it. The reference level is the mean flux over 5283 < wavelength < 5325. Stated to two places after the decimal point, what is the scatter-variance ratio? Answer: 0.45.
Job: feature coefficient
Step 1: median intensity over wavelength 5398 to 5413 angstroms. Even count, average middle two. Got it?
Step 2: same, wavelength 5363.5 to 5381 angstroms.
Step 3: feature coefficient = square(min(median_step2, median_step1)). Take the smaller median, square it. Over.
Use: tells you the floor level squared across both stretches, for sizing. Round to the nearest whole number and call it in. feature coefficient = 608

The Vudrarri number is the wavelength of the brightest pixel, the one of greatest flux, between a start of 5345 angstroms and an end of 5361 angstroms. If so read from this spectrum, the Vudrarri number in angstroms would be 5353.03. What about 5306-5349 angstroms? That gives 5306.39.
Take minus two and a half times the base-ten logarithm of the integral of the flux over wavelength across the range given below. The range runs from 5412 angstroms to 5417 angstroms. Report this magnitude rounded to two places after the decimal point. -5.26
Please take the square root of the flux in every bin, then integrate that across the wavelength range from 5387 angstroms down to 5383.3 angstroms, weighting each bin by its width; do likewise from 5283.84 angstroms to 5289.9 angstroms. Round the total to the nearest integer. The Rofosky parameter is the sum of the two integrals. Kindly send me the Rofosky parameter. 50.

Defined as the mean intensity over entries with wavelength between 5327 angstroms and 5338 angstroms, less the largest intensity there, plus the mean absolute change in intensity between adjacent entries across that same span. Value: -0.27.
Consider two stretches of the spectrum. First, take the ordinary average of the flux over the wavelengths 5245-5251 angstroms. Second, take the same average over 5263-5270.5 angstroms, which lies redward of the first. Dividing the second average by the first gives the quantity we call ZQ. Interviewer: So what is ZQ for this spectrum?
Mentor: 0.87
